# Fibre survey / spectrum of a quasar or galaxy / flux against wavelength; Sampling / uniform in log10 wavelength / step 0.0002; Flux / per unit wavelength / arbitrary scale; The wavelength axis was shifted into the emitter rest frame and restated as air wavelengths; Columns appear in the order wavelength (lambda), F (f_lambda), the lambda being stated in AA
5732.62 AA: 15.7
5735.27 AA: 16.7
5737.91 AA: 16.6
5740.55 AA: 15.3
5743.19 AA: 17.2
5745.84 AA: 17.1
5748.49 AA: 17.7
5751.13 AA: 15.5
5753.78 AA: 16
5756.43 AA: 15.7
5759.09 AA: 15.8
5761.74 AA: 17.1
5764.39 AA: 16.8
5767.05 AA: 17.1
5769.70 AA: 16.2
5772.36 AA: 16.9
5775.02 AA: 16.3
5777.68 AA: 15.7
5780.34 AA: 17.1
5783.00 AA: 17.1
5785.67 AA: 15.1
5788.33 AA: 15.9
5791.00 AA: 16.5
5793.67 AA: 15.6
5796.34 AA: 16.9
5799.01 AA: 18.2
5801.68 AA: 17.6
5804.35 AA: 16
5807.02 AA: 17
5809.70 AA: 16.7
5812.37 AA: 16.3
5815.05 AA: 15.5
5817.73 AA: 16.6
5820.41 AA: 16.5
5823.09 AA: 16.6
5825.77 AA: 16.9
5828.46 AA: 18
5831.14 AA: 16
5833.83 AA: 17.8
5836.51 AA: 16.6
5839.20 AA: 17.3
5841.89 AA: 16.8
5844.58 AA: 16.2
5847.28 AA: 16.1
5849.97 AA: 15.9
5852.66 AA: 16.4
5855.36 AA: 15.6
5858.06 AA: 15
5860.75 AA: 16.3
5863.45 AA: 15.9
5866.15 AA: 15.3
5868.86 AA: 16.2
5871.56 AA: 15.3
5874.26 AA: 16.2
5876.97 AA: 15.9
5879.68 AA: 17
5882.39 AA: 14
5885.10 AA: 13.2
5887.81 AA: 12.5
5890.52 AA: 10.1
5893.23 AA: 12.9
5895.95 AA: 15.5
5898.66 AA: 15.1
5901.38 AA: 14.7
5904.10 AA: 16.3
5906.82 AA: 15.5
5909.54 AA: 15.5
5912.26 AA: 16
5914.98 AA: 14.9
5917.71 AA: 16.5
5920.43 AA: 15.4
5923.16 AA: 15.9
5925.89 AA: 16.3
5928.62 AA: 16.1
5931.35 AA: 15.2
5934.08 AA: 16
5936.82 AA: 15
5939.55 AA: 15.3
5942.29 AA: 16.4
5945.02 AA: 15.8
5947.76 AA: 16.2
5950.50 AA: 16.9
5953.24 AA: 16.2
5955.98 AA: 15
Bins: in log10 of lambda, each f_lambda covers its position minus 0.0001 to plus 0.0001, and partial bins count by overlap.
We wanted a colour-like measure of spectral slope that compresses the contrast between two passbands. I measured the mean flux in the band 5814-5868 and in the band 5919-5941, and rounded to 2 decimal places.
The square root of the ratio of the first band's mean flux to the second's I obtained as 1.02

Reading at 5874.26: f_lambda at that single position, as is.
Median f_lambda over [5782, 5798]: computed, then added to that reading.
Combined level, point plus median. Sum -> 32.4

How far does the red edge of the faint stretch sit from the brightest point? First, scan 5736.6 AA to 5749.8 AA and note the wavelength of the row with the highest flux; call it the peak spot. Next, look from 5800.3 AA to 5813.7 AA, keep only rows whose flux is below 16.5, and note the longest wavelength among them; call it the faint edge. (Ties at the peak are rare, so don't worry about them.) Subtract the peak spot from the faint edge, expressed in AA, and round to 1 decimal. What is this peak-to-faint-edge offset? 63.9 AA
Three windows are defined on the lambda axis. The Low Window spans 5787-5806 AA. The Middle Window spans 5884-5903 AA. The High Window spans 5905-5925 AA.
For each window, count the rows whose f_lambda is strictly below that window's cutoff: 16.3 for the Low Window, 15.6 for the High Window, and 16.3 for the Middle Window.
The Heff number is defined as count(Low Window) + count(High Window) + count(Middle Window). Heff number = 14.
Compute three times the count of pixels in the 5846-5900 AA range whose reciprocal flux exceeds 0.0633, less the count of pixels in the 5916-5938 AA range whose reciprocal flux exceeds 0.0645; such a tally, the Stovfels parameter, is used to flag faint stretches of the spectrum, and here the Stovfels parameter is 30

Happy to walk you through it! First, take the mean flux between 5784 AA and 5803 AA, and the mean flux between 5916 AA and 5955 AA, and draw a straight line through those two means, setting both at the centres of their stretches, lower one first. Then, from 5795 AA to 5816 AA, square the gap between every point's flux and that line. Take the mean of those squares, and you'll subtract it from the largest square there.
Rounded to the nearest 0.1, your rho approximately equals 2.1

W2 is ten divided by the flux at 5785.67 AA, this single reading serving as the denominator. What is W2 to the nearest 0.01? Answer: 0.66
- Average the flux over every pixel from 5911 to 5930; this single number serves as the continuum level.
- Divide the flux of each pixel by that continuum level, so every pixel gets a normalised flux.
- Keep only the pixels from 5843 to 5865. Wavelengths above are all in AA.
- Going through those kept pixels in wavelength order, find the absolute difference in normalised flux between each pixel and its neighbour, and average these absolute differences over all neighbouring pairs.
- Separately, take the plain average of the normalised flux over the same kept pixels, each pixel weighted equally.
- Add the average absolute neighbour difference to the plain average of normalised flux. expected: 1.04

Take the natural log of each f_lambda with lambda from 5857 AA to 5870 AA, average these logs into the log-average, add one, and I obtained 3.756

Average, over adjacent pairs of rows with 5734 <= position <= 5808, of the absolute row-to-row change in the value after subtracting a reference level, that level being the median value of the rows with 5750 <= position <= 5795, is 0.86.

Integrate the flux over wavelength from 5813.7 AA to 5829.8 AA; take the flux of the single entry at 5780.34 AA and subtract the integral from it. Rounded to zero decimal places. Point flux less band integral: -251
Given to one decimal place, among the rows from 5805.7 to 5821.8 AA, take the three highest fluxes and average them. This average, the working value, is 16.8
